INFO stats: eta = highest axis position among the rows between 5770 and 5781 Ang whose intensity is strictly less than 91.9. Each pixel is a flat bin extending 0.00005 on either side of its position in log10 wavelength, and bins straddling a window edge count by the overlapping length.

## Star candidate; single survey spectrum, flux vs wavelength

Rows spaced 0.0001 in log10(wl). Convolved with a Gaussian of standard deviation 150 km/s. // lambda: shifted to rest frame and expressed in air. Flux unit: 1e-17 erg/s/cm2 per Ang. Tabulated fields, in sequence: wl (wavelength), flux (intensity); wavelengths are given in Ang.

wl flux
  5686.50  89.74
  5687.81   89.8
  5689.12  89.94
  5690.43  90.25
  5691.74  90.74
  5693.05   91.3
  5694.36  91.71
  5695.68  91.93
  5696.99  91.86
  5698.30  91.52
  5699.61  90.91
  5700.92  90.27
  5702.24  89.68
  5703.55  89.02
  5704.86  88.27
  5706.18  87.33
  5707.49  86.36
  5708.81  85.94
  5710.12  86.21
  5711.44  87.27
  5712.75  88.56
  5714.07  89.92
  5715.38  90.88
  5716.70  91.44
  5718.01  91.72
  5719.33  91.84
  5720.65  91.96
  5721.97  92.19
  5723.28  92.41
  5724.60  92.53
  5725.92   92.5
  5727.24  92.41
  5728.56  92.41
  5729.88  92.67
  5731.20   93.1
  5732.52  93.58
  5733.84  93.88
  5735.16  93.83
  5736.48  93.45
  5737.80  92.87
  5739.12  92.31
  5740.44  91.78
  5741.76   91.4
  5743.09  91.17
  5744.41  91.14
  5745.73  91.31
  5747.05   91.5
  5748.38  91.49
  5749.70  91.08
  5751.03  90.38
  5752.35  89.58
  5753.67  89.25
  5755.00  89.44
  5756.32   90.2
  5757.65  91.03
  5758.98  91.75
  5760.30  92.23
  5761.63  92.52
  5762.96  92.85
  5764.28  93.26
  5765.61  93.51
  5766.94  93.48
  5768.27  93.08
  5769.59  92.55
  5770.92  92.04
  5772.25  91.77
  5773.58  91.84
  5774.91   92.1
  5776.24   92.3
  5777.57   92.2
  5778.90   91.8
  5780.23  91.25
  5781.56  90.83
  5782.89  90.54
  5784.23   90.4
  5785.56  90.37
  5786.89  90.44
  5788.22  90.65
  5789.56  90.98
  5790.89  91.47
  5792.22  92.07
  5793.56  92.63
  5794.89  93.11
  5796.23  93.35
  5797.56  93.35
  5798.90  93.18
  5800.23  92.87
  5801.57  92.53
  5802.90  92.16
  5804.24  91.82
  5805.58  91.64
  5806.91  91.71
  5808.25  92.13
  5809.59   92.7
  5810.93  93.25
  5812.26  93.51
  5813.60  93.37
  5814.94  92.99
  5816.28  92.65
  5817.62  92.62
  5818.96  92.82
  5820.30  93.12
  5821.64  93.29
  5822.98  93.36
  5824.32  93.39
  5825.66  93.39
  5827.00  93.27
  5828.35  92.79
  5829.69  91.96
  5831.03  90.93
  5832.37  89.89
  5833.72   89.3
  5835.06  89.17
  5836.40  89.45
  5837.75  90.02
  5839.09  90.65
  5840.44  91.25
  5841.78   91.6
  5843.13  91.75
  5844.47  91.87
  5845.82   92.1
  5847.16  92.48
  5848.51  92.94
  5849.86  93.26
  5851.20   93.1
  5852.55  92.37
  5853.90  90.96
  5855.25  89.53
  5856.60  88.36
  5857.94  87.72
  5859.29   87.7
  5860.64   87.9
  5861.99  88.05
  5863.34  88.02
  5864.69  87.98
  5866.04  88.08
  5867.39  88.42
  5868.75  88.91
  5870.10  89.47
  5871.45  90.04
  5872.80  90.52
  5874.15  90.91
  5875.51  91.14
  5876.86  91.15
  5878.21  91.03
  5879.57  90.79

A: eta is 5780.23 Ang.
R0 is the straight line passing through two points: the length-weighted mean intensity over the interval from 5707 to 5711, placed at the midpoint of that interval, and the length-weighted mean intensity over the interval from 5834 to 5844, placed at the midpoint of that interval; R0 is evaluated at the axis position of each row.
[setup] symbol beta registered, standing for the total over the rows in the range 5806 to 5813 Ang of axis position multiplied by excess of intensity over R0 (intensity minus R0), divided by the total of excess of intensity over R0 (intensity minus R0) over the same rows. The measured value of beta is 5810.0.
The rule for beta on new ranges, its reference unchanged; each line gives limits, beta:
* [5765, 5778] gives 5771.0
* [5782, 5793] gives 5788.1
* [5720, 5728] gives 5724.0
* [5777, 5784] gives 5779.8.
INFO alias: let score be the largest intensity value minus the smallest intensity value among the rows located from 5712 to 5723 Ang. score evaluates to 3.6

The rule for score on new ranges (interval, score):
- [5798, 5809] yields 1.5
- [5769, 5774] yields 0.8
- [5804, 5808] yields 0.2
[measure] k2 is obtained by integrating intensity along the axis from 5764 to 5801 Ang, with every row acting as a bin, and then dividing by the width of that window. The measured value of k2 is 92.0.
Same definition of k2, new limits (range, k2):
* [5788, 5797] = 92.1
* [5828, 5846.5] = 90.9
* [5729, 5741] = 93.1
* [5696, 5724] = 89.8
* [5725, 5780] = 92.0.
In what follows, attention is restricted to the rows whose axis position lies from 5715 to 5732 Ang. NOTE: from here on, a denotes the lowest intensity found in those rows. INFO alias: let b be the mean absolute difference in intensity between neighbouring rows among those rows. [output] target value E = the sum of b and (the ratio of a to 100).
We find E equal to 1.11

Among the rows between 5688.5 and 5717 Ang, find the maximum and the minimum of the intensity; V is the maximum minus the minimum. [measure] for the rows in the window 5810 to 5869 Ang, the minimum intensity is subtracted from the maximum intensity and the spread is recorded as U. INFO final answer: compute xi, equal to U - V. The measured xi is -0.2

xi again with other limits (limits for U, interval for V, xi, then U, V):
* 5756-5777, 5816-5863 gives -2.4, 3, 5.69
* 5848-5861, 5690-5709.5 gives -0.4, 6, 5.99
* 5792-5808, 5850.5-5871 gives -3.7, 2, 5.40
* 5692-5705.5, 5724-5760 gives -1.0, 4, 4.63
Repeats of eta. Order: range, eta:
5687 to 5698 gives 5696.99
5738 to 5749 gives 5748.38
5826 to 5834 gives 5833.72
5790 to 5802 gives 5790.89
